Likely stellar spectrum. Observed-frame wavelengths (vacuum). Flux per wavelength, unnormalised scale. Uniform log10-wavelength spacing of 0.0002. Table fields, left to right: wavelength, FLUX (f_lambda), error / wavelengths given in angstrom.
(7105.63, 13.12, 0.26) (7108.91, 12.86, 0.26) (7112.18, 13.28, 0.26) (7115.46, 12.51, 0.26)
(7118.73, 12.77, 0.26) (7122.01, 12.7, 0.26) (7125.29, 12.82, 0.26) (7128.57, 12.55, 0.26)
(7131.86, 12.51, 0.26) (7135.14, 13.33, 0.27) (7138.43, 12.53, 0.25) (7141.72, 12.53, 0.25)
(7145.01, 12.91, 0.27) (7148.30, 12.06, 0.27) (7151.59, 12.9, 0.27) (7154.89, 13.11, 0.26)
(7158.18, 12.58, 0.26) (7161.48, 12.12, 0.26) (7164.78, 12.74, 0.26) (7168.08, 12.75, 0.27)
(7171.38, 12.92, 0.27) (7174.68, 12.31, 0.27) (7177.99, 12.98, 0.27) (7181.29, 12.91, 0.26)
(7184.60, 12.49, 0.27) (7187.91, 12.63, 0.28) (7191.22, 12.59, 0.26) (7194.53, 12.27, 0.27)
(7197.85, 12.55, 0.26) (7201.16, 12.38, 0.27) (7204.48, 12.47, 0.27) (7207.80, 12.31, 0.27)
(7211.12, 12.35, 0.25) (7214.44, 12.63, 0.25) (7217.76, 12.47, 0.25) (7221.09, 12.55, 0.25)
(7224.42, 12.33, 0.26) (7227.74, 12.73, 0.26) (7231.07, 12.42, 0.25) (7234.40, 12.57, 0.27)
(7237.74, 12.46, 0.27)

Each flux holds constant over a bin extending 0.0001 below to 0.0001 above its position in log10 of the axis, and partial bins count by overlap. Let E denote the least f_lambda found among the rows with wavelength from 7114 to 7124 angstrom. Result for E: 12.51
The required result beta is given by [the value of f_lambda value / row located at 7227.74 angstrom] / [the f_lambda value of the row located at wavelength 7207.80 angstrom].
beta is 1.03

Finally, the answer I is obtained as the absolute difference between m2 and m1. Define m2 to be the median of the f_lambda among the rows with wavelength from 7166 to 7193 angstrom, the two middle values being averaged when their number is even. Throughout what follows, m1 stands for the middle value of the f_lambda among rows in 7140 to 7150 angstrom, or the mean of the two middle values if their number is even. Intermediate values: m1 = 12.5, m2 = 12.69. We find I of 0.2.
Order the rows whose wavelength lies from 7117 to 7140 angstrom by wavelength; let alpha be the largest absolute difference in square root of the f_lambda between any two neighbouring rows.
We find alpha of 0.114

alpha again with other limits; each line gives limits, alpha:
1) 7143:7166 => 0.120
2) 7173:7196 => 0.094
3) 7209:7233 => 0.057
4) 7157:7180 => 0.094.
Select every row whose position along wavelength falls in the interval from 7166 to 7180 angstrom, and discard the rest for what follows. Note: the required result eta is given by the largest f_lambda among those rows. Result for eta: 12.98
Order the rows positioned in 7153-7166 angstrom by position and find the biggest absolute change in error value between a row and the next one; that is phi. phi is 0.000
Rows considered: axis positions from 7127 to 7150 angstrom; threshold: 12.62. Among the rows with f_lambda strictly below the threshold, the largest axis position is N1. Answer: 7148.30 angstrom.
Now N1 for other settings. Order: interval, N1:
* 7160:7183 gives 7174.68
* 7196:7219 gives 7217.76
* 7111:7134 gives 7131.86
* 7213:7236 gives 7234.40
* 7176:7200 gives 7197.85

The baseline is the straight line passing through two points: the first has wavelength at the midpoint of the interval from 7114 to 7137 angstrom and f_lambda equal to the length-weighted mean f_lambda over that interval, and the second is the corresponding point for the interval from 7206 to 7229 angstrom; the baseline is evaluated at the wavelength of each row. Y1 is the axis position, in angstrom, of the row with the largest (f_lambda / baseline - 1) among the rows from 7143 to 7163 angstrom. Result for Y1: 7154.89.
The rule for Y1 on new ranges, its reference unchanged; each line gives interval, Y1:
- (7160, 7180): 7177.99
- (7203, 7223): 7214.44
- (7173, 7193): 7177.99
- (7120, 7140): 7135.14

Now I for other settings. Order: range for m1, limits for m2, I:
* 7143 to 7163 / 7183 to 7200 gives 0.2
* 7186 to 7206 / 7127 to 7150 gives 0.0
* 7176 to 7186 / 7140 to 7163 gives 0.3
